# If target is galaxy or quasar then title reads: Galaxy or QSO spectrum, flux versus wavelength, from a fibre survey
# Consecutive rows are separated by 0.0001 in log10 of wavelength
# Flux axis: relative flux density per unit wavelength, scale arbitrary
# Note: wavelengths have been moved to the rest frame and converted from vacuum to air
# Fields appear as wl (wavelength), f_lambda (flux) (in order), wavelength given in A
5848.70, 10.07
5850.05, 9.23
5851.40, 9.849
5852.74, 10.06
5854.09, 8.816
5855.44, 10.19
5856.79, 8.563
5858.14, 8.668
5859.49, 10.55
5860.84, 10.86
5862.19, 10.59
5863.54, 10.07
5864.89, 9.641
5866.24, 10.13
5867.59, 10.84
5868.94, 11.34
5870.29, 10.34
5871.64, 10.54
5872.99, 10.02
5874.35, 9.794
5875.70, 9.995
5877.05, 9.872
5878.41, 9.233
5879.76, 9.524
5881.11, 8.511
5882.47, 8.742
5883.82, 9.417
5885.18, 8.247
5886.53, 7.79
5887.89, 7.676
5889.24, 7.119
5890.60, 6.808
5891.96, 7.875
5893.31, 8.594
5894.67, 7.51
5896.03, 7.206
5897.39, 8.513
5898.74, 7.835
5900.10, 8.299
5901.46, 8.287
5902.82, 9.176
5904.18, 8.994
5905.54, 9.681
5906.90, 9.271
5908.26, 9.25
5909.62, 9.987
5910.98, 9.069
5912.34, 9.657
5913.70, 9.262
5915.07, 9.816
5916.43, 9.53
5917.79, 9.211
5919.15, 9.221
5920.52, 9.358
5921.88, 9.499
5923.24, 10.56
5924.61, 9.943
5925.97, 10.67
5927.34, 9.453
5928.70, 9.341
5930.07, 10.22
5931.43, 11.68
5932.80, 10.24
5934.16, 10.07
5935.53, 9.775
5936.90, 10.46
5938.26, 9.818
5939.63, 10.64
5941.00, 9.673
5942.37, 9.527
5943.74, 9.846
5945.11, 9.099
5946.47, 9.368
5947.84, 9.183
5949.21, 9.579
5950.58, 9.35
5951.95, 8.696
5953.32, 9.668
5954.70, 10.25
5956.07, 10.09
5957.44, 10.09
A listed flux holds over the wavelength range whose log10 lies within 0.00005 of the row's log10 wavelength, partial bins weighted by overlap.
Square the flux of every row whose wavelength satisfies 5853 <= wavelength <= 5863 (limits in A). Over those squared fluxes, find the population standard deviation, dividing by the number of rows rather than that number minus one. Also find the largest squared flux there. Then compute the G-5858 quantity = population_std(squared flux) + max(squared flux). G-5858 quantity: 136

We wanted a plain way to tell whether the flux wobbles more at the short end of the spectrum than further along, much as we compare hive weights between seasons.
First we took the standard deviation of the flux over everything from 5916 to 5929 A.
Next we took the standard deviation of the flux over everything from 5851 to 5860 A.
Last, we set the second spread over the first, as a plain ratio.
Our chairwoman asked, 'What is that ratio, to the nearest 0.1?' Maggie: 1.5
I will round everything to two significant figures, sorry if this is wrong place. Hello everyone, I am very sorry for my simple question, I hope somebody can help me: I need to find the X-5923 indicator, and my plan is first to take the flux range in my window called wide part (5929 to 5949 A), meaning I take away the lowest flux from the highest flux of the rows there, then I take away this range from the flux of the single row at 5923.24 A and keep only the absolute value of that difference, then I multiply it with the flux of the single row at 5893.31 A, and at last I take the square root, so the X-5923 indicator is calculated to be 8.3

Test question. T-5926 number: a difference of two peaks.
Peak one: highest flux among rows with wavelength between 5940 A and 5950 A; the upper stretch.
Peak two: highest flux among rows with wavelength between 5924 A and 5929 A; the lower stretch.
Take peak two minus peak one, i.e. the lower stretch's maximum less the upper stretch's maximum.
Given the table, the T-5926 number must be 0.8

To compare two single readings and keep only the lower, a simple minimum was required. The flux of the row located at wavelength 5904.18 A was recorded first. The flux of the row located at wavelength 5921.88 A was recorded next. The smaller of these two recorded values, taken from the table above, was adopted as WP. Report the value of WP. 9.0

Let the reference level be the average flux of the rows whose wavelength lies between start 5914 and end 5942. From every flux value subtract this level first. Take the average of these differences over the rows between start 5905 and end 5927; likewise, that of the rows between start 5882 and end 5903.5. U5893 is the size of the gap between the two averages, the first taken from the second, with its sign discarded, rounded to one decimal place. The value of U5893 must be 1.6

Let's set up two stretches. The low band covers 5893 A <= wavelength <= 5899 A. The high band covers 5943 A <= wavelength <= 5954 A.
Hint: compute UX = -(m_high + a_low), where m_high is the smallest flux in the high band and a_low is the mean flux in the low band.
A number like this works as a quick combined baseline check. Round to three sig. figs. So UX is -16.6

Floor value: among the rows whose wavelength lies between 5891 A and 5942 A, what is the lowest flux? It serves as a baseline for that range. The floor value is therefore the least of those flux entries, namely 7.206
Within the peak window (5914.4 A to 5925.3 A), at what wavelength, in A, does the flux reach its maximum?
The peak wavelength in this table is 5923.24 A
